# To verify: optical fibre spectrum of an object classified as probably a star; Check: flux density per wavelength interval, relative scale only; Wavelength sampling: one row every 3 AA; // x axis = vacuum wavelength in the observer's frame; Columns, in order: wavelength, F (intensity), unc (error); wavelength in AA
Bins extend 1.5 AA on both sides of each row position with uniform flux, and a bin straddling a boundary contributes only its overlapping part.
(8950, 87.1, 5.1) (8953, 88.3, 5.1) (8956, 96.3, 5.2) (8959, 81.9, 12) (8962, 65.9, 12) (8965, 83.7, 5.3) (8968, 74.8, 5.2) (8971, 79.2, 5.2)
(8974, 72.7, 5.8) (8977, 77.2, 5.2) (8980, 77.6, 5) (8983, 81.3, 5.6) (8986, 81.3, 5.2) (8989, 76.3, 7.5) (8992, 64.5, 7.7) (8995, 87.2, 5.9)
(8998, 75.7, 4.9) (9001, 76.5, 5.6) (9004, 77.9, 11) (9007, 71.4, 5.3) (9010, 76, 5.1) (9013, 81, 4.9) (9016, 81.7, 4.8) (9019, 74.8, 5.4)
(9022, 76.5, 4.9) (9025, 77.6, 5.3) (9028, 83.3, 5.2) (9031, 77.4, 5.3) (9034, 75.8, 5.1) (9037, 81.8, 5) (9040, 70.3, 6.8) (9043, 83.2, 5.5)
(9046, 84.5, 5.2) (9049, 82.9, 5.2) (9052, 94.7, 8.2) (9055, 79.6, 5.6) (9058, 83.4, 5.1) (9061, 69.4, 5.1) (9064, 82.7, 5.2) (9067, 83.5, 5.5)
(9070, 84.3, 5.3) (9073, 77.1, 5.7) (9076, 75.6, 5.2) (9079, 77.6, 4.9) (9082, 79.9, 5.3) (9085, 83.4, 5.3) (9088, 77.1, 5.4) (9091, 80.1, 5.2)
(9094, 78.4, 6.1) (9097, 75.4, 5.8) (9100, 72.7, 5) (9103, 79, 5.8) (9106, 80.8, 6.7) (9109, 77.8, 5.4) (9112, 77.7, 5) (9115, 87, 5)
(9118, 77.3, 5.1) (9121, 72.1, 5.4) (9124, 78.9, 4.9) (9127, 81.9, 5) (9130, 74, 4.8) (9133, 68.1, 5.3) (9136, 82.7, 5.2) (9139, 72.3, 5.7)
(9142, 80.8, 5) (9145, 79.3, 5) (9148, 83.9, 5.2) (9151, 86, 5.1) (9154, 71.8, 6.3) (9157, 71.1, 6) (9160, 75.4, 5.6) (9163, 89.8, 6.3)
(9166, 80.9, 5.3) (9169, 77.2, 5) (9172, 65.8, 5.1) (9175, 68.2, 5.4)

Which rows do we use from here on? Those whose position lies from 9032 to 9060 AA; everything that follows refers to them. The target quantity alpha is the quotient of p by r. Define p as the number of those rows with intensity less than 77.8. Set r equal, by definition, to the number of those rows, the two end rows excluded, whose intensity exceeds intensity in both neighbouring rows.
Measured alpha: 0.7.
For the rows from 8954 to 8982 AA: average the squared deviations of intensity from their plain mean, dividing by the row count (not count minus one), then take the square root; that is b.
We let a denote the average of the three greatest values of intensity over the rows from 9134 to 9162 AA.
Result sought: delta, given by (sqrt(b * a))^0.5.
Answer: 5.08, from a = 84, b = 7.9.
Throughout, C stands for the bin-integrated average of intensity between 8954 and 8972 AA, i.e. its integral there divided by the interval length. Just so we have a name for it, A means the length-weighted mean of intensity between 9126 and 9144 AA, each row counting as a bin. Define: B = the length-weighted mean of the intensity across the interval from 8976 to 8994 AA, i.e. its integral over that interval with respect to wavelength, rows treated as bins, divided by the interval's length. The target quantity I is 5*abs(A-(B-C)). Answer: 402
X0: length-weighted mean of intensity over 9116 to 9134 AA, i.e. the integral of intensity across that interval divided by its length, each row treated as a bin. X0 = 75.9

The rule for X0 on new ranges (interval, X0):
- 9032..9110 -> 79.7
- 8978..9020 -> 77.4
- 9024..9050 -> 79.6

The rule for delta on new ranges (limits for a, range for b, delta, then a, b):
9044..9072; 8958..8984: 4.61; 88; 5.2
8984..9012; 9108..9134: 4.54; 82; 5.2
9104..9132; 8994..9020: 4.37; 83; 4.4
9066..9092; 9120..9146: 4.49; 84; 4.9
